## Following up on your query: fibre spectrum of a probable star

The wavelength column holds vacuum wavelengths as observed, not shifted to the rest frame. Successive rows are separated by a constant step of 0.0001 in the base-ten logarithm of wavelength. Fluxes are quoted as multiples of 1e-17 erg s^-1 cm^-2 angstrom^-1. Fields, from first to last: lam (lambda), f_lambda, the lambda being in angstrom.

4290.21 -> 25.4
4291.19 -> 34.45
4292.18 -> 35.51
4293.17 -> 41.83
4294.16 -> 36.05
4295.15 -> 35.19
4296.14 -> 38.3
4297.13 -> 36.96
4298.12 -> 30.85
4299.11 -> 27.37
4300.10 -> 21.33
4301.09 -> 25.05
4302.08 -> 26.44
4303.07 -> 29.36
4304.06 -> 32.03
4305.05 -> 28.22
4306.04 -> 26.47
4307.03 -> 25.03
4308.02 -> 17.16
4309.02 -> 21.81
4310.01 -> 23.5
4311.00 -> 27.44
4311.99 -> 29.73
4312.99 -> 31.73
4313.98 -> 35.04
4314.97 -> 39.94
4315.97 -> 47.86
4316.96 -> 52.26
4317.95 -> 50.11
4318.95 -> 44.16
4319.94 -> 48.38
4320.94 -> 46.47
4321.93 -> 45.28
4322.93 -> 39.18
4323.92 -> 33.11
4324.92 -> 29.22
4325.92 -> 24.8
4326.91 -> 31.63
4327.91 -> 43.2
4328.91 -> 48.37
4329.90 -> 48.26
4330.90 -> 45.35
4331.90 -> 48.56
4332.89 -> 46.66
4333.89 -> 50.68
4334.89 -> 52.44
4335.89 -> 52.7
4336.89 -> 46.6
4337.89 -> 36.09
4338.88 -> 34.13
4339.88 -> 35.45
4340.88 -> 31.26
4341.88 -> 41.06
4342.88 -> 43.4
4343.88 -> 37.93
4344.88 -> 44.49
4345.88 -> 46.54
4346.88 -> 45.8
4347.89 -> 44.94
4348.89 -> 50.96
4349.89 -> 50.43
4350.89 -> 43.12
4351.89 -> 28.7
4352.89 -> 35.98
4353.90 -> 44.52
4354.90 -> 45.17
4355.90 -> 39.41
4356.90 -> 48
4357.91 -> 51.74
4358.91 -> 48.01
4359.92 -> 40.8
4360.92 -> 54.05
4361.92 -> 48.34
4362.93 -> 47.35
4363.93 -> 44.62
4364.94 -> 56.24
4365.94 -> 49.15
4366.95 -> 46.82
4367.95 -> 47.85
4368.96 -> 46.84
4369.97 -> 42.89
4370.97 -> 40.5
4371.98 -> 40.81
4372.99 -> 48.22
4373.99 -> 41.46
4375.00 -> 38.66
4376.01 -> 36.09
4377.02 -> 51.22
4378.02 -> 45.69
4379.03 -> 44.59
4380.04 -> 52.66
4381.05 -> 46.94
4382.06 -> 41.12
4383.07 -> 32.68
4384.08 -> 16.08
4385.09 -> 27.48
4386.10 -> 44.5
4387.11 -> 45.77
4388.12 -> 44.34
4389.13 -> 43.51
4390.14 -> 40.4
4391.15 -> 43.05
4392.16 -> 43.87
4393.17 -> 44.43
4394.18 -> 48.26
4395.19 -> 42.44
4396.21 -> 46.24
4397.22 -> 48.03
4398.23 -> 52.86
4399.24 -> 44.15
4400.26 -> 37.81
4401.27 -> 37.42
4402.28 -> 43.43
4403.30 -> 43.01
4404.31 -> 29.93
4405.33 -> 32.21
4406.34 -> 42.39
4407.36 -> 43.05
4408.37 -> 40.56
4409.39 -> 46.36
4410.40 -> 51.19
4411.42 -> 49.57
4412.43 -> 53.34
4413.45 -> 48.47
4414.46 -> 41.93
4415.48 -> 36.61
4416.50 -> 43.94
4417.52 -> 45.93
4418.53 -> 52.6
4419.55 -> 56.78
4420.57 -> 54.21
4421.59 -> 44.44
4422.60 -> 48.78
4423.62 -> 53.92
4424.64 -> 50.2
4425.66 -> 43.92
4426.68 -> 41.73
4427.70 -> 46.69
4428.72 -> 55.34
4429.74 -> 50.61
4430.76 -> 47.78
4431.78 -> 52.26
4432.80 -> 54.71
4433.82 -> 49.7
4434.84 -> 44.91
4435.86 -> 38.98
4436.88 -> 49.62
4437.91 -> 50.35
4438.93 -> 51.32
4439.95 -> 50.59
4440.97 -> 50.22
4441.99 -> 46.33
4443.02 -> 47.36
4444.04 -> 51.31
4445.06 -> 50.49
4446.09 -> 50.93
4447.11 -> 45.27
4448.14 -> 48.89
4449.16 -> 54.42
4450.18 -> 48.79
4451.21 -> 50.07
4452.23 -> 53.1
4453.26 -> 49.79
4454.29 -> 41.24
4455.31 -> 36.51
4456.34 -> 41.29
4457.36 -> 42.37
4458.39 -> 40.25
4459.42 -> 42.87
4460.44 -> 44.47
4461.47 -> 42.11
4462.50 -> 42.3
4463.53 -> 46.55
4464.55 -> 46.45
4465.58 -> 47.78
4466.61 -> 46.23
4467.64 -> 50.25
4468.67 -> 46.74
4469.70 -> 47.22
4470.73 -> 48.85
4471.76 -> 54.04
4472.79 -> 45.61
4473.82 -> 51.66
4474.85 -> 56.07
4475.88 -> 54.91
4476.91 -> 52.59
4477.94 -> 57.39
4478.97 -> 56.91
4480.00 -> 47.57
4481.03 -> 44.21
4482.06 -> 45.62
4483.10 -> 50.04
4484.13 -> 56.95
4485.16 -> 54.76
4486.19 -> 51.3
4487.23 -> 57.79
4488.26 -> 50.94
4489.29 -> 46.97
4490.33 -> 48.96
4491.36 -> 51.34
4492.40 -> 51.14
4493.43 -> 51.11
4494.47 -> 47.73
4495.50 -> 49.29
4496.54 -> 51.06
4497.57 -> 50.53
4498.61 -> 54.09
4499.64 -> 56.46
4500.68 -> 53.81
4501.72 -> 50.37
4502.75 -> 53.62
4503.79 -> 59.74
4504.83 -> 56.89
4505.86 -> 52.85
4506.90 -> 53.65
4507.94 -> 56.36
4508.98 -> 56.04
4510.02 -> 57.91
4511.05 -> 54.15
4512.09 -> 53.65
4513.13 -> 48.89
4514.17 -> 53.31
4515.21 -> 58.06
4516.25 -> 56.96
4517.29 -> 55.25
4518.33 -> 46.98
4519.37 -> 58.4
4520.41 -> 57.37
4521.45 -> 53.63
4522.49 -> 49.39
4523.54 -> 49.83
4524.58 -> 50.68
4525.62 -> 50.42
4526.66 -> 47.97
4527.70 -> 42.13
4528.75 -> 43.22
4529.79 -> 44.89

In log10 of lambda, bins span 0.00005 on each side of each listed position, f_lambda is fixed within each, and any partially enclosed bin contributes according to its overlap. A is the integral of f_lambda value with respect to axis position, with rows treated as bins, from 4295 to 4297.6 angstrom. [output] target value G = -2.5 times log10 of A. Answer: -5.0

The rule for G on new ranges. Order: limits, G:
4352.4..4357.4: -5.8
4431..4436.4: -6.0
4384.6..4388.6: -5.5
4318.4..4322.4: -5.7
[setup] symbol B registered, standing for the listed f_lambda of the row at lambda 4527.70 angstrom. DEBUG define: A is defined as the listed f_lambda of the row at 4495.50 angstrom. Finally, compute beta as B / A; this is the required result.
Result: 0.85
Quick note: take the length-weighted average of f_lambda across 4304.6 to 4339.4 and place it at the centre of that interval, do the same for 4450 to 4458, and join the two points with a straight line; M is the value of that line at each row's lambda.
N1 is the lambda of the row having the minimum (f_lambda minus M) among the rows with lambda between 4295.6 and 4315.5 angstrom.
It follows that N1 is 4308.02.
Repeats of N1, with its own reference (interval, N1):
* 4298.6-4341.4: 4308.02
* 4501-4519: 4518.33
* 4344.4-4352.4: 4351.89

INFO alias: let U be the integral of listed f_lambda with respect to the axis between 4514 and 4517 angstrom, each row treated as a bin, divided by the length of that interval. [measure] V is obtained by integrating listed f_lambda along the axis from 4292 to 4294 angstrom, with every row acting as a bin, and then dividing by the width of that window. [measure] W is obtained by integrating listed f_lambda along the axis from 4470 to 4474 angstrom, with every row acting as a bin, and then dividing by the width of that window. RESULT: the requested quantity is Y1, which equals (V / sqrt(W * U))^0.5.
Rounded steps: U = 56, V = 39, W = 49.7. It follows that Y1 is 0.85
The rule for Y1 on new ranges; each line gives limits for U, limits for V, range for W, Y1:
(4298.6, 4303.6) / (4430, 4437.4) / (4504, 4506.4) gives 1.13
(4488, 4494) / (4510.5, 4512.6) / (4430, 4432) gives 1.04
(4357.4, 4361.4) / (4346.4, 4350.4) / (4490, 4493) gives 0.98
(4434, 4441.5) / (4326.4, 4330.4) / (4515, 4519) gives 0.92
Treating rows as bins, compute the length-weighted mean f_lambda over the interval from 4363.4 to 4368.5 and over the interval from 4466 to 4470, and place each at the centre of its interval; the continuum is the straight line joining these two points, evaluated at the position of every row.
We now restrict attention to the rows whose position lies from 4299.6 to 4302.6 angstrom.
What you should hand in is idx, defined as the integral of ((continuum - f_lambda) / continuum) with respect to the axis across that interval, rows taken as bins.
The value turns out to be 1.5 angstrom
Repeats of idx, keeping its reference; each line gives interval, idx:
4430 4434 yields -0.3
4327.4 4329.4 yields 0.1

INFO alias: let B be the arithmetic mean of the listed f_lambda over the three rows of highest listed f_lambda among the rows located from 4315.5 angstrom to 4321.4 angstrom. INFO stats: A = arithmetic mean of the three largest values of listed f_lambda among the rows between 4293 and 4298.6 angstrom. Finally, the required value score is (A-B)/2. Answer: -5.6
